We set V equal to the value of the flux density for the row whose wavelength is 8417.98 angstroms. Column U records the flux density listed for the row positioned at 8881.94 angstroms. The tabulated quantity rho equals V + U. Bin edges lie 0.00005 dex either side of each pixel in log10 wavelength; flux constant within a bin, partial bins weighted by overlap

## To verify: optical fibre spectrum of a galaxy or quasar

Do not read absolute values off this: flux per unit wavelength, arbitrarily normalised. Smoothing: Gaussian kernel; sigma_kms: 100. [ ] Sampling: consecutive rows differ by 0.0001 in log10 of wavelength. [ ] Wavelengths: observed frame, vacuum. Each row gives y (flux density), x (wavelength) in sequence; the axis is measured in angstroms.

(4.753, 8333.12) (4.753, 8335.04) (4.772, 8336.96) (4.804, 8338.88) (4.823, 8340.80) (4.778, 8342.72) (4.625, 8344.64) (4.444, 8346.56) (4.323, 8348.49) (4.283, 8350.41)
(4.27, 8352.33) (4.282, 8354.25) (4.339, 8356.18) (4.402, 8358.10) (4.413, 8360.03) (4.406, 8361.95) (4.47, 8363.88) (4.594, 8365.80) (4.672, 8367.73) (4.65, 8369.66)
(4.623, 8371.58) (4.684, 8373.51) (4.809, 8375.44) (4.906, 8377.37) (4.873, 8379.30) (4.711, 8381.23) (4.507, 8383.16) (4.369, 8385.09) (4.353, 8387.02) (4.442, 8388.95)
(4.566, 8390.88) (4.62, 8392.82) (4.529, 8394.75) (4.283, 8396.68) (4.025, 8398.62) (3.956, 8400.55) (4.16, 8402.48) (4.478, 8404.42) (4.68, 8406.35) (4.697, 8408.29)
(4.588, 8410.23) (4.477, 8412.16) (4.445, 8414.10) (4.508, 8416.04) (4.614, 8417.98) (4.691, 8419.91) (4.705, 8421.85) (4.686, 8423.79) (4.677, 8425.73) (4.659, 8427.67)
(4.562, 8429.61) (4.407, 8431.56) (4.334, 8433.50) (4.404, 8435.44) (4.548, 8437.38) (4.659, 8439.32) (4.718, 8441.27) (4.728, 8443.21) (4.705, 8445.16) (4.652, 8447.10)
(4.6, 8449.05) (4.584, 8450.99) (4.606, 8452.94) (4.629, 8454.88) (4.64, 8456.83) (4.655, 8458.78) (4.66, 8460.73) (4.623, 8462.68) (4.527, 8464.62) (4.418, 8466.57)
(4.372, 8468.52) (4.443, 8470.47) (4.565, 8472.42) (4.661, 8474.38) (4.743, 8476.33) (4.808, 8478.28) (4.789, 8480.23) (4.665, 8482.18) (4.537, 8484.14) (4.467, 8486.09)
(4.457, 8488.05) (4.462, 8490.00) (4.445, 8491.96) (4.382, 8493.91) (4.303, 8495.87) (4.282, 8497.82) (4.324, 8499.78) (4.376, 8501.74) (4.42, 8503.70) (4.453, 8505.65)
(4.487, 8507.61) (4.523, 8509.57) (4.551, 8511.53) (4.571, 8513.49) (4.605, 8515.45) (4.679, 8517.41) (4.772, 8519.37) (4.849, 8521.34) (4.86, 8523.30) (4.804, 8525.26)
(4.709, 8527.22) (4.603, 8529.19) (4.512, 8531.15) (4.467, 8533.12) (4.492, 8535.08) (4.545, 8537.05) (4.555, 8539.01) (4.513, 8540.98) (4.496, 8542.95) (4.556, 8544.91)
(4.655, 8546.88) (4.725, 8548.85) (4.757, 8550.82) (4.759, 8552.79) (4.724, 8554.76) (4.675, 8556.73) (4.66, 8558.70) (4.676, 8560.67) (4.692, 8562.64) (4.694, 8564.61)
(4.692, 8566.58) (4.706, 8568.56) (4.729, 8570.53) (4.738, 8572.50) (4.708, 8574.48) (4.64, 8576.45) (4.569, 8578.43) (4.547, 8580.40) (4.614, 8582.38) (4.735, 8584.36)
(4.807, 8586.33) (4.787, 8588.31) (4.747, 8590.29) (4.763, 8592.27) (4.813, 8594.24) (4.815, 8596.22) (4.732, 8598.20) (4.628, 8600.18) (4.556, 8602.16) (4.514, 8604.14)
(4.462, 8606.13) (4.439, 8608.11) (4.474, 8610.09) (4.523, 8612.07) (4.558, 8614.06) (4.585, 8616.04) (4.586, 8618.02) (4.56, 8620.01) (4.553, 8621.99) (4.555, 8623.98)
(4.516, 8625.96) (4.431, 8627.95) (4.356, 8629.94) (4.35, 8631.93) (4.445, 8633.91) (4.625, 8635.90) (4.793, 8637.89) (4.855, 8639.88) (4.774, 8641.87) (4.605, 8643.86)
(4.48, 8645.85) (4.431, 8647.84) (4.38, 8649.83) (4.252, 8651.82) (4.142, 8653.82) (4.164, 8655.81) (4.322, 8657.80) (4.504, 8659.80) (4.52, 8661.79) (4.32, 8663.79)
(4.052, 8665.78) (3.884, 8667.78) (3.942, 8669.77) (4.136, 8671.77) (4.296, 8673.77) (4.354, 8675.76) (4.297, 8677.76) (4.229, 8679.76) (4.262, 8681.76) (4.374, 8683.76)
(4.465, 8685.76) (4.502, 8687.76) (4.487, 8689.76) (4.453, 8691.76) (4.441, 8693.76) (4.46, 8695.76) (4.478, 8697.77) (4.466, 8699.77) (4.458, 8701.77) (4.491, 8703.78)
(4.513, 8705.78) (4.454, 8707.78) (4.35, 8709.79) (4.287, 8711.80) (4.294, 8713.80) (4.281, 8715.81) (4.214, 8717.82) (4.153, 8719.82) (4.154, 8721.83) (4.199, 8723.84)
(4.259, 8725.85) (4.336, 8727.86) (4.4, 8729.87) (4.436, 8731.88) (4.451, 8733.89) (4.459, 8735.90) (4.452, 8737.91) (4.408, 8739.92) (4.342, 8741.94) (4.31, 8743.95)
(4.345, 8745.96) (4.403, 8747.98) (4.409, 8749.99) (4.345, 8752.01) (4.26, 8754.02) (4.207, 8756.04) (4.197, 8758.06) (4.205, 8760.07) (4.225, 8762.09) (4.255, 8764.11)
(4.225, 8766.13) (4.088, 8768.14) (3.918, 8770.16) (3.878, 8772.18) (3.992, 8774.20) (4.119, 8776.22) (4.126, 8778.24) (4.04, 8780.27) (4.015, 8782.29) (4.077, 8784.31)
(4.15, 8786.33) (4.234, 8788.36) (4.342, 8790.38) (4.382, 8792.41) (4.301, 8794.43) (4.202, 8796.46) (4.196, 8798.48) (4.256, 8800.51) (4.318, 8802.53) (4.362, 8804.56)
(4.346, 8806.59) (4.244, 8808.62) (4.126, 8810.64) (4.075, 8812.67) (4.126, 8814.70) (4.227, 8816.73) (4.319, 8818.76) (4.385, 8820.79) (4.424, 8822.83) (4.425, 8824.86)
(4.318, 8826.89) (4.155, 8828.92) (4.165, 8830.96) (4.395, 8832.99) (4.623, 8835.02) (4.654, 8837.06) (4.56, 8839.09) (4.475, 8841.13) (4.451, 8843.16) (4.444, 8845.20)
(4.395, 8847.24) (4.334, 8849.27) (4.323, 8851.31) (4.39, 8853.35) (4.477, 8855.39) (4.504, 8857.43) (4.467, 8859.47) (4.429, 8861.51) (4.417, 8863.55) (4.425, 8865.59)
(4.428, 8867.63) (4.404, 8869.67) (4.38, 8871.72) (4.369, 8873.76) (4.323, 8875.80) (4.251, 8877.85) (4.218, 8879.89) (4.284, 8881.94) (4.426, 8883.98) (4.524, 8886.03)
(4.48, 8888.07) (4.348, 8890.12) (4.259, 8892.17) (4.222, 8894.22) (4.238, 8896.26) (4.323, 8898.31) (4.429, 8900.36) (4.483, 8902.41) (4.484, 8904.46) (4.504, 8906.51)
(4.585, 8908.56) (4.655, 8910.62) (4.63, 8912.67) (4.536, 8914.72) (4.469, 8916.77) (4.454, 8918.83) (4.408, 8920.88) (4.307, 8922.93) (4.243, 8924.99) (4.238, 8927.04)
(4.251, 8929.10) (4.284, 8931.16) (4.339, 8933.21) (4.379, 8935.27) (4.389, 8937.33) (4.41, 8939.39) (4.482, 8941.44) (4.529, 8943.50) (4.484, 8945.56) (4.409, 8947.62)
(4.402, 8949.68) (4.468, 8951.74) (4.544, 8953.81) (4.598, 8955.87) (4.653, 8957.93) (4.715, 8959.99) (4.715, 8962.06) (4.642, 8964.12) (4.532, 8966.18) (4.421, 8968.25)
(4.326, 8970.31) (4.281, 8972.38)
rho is 8.90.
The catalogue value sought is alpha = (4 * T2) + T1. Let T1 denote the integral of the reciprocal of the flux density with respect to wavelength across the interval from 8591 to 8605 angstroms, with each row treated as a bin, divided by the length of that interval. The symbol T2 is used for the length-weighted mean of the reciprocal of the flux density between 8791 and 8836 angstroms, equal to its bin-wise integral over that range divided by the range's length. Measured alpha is 1.15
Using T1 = 0.213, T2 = 0.233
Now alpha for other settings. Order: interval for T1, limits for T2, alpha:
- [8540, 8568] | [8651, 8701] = 1.14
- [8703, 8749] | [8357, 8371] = 1.12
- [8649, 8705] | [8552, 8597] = 1.08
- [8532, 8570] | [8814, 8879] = 1.13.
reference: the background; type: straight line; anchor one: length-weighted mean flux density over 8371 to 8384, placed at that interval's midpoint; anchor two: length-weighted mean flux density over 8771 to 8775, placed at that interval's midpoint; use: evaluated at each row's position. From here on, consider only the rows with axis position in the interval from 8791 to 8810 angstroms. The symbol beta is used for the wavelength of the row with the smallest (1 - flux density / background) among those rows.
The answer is 8804.56 angstroms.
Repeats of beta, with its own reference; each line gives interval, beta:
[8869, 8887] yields 8886.03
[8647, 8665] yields 8661.79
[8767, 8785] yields 8778.24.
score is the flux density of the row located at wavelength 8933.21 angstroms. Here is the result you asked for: 4.339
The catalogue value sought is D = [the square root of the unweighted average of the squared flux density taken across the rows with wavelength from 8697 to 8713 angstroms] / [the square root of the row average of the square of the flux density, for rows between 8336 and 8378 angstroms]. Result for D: 0.97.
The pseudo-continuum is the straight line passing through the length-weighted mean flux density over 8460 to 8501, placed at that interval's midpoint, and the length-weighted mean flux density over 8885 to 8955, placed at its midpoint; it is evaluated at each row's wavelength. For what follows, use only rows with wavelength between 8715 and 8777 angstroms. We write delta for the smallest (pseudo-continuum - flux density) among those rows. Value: 0.00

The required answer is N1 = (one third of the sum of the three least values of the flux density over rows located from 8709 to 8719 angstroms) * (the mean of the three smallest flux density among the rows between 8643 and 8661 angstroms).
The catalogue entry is 17.8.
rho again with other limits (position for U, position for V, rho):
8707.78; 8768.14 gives 8.54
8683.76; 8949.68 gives 8.78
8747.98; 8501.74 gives 8.78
